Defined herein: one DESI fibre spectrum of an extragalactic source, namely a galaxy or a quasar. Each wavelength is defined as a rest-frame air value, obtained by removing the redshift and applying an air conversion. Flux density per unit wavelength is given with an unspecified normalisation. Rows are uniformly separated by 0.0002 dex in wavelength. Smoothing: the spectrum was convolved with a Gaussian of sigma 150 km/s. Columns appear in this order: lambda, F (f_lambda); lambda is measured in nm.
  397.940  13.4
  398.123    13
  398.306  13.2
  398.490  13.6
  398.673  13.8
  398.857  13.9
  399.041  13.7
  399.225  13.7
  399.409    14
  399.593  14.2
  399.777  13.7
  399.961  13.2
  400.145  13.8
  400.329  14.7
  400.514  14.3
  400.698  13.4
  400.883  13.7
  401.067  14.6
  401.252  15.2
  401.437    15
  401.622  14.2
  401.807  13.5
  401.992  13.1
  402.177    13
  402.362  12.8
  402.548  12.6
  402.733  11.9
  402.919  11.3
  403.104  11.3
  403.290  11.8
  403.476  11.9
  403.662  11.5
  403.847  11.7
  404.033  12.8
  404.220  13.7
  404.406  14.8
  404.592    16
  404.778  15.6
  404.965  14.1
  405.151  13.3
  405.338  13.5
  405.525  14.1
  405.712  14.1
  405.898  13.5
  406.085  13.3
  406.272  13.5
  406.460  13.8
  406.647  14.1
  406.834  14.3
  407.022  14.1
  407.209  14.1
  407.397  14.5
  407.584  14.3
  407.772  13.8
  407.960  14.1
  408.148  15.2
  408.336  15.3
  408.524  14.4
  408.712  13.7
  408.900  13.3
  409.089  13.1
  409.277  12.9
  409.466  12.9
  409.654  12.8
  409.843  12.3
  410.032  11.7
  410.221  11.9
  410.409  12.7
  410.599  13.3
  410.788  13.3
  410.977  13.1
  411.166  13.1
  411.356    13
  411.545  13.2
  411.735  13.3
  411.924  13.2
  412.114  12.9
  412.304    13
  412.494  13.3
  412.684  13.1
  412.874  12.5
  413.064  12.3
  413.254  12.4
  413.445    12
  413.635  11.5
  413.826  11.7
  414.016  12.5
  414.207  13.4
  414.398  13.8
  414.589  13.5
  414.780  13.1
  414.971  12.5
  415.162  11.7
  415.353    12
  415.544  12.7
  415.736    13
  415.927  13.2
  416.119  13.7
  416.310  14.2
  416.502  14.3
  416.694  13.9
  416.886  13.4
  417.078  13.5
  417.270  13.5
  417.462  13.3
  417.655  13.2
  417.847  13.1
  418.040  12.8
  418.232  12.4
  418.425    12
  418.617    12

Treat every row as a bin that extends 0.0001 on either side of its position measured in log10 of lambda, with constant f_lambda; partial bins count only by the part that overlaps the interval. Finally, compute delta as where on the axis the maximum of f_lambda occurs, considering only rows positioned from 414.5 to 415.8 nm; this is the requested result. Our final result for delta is 414.589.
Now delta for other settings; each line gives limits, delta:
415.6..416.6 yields 416.502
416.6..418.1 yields 416.694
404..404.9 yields 404.592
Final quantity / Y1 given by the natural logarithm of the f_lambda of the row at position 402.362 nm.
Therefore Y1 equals 2.55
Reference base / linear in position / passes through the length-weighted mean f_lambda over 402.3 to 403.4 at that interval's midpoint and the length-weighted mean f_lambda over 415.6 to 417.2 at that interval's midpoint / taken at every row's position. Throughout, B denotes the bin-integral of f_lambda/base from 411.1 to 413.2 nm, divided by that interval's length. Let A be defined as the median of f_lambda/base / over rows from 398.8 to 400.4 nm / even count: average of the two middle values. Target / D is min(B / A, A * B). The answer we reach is 0.83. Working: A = 1.20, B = 0.99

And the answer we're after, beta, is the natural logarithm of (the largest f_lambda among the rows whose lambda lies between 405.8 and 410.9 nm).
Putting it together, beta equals 2.73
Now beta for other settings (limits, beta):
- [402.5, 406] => 2.77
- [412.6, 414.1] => 2.57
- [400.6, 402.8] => 2.72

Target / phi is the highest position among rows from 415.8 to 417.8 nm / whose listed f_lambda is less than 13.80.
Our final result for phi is 417.655 nm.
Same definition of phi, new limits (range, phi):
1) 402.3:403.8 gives 403.662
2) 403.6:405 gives 404.220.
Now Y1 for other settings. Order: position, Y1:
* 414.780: 2.57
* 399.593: 2.65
